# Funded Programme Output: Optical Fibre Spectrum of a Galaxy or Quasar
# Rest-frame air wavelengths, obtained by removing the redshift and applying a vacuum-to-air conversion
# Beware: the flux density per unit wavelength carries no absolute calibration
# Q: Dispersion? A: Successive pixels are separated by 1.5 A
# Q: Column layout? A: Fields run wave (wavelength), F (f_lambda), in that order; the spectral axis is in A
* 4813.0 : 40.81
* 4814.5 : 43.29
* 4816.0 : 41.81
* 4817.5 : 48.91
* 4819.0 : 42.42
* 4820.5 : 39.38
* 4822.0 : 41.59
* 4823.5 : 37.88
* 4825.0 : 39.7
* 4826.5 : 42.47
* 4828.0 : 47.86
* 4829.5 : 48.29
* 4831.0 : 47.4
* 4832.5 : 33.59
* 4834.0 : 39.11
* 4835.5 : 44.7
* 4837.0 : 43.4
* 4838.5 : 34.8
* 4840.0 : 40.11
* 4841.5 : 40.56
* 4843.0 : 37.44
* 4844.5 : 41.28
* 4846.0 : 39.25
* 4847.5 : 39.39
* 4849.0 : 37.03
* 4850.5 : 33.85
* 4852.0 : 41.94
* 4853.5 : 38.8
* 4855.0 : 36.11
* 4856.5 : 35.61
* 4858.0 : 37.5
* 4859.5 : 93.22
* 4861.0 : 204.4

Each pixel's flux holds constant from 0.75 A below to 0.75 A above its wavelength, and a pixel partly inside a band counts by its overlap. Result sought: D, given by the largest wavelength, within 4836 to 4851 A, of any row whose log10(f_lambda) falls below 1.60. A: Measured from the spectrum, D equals 4850.5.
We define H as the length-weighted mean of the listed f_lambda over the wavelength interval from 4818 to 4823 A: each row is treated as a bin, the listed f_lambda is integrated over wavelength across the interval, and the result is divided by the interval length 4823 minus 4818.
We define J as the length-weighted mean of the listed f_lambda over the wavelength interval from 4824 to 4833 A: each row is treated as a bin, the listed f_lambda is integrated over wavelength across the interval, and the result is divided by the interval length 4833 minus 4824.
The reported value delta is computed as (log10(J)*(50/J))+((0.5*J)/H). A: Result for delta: 2.41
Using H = 41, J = 43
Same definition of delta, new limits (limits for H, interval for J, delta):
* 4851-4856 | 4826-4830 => 2.40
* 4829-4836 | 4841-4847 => 2.49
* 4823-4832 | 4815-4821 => 2.38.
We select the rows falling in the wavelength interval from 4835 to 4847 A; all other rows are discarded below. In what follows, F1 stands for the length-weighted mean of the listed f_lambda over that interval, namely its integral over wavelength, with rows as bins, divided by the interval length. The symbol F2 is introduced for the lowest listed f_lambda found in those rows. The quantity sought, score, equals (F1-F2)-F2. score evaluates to -30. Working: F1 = 40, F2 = 34.8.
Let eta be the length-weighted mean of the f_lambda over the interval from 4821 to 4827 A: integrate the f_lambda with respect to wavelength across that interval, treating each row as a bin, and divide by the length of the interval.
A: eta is 40.3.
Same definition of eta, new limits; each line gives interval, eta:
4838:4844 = 38.5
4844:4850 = 38.9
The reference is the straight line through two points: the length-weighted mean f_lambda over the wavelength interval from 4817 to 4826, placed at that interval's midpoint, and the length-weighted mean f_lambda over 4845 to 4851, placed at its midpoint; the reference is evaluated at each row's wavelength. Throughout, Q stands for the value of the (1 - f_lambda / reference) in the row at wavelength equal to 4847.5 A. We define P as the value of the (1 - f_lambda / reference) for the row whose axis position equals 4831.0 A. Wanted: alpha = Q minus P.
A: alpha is 0.14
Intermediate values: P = -0.18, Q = -0.04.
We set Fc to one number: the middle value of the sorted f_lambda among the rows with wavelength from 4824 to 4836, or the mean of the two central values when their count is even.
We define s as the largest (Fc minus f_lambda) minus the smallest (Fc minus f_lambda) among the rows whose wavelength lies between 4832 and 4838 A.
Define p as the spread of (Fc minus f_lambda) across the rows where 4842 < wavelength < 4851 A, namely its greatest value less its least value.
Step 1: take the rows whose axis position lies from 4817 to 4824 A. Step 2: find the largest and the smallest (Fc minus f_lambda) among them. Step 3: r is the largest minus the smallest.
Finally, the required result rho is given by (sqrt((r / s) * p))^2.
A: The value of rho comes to 7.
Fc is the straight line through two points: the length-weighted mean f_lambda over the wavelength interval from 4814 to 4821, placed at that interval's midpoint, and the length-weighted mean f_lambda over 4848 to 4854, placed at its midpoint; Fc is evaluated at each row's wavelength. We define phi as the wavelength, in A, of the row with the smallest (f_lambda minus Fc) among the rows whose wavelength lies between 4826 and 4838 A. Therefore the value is 4832.5 A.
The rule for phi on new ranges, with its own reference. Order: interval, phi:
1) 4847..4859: 4850.5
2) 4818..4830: 4823.5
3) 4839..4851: 4850.5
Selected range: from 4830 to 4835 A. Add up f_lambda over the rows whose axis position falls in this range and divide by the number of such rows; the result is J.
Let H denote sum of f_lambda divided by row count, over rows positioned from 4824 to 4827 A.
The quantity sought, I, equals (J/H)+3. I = 3.97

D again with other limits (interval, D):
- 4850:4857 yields 4856.5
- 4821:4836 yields 4834.0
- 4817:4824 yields 4823.5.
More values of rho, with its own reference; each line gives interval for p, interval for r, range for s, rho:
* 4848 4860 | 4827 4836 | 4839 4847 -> 227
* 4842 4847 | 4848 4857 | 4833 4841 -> 3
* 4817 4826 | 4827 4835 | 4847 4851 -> 29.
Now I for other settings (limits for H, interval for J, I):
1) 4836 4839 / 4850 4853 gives 3.97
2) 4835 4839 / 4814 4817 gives 4.04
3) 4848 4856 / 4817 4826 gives 4.11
